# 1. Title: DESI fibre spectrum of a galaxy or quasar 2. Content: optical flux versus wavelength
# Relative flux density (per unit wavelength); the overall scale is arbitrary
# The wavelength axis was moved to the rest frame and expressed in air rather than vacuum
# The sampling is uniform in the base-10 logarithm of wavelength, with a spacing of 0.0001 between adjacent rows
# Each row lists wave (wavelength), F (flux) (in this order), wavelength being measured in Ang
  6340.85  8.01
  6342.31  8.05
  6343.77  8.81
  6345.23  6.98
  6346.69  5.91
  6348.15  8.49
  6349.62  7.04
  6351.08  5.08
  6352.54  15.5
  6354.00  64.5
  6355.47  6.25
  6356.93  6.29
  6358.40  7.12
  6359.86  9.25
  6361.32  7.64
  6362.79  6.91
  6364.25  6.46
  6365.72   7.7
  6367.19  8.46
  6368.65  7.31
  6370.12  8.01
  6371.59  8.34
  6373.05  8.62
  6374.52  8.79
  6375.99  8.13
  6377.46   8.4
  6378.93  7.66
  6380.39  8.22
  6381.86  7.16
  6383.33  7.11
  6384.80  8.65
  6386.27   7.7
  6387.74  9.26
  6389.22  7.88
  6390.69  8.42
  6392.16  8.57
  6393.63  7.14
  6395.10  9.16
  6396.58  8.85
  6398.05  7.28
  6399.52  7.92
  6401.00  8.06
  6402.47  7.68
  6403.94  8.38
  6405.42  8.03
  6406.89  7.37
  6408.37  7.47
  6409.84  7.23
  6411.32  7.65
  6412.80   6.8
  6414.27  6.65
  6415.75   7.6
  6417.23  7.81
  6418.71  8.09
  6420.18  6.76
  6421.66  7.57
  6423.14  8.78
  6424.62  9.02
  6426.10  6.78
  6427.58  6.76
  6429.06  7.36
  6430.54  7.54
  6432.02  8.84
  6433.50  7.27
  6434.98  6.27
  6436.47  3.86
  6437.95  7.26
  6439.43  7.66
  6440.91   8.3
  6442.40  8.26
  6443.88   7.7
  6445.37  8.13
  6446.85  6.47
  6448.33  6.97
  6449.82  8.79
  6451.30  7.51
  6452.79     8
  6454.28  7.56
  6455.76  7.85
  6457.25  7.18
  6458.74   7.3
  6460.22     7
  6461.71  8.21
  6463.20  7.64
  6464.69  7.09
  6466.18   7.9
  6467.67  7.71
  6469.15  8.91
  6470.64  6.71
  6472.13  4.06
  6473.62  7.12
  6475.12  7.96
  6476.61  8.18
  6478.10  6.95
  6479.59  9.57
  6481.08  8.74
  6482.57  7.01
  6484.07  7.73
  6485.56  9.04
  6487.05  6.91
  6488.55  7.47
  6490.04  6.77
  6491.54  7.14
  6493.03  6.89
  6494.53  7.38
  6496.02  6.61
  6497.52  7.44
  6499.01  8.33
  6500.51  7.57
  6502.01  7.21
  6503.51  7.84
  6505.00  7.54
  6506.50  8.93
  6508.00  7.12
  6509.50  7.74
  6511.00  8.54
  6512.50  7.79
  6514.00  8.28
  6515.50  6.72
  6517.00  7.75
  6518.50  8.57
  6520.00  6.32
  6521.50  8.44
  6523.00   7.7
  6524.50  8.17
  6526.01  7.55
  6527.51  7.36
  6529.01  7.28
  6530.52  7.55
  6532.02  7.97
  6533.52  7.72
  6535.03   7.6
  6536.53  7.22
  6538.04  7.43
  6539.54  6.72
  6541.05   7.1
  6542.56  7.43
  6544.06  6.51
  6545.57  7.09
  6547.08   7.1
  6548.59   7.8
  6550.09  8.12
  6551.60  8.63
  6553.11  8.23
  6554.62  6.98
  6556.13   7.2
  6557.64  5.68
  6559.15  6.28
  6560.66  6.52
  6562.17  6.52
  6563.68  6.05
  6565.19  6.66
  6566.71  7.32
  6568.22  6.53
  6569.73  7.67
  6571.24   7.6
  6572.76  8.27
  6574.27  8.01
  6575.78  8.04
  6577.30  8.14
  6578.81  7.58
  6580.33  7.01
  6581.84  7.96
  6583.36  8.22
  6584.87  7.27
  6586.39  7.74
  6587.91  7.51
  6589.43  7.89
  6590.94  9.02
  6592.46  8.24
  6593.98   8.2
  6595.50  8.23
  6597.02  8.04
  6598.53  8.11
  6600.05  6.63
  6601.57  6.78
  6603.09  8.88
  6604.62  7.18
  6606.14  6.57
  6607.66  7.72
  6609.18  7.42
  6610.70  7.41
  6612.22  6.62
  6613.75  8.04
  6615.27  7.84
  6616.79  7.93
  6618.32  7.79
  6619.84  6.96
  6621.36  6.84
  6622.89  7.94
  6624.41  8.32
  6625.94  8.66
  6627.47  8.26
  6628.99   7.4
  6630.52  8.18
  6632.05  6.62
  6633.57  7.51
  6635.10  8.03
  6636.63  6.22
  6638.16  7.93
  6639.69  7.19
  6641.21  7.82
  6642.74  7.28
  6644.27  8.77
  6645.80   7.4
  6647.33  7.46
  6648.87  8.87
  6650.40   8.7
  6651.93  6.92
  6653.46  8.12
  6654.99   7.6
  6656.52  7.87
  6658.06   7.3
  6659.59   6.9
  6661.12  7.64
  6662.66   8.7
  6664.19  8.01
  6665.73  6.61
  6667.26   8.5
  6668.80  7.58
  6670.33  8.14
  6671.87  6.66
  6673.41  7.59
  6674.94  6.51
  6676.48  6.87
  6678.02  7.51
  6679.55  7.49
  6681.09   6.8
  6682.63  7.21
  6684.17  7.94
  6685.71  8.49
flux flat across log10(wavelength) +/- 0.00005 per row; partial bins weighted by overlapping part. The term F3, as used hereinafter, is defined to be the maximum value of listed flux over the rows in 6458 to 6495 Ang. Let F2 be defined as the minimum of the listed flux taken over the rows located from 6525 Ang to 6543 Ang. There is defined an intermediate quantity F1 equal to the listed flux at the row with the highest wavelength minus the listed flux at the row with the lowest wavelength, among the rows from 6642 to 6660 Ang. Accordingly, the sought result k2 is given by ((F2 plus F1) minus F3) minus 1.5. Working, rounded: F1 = -0.4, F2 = 6.72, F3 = 9.57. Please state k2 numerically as -4.73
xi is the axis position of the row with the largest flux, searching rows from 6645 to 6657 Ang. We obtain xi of 6648.87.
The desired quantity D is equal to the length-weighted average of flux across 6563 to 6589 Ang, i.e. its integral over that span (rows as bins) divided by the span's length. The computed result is 7.51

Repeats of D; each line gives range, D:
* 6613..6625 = 7.70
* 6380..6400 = 8.09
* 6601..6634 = 7.59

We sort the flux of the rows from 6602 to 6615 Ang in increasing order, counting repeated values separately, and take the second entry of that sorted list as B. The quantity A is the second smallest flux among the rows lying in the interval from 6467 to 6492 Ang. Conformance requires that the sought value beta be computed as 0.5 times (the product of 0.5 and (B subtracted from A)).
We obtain 0.02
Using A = 6.71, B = 6.62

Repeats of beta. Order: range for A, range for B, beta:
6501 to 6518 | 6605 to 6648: 0.14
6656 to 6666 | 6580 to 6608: 0.07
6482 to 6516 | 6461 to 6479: 0.00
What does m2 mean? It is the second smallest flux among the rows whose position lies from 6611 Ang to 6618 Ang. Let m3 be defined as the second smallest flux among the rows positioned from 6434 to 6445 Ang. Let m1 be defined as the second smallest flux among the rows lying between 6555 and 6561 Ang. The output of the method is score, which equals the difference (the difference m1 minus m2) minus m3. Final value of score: -7.8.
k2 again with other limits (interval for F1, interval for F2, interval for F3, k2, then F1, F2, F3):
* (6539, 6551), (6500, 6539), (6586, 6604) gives -2.80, 1.4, 6.32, 9.02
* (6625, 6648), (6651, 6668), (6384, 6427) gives -5.35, -1.2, 6.61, 9.26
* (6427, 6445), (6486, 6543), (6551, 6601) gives -3.26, 0.9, 6.32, 9.02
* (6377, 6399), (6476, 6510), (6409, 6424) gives -4.79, -1.1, 6.61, 8.78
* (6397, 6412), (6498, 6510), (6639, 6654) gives -2.88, 0.4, 7.12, 8.87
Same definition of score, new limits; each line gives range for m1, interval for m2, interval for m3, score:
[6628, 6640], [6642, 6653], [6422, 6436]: -7.4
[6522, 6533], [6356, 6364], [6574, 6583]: -7.1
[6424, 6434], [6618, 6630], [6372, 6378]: -8.6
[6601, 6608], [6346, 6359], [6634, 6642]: -6.3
